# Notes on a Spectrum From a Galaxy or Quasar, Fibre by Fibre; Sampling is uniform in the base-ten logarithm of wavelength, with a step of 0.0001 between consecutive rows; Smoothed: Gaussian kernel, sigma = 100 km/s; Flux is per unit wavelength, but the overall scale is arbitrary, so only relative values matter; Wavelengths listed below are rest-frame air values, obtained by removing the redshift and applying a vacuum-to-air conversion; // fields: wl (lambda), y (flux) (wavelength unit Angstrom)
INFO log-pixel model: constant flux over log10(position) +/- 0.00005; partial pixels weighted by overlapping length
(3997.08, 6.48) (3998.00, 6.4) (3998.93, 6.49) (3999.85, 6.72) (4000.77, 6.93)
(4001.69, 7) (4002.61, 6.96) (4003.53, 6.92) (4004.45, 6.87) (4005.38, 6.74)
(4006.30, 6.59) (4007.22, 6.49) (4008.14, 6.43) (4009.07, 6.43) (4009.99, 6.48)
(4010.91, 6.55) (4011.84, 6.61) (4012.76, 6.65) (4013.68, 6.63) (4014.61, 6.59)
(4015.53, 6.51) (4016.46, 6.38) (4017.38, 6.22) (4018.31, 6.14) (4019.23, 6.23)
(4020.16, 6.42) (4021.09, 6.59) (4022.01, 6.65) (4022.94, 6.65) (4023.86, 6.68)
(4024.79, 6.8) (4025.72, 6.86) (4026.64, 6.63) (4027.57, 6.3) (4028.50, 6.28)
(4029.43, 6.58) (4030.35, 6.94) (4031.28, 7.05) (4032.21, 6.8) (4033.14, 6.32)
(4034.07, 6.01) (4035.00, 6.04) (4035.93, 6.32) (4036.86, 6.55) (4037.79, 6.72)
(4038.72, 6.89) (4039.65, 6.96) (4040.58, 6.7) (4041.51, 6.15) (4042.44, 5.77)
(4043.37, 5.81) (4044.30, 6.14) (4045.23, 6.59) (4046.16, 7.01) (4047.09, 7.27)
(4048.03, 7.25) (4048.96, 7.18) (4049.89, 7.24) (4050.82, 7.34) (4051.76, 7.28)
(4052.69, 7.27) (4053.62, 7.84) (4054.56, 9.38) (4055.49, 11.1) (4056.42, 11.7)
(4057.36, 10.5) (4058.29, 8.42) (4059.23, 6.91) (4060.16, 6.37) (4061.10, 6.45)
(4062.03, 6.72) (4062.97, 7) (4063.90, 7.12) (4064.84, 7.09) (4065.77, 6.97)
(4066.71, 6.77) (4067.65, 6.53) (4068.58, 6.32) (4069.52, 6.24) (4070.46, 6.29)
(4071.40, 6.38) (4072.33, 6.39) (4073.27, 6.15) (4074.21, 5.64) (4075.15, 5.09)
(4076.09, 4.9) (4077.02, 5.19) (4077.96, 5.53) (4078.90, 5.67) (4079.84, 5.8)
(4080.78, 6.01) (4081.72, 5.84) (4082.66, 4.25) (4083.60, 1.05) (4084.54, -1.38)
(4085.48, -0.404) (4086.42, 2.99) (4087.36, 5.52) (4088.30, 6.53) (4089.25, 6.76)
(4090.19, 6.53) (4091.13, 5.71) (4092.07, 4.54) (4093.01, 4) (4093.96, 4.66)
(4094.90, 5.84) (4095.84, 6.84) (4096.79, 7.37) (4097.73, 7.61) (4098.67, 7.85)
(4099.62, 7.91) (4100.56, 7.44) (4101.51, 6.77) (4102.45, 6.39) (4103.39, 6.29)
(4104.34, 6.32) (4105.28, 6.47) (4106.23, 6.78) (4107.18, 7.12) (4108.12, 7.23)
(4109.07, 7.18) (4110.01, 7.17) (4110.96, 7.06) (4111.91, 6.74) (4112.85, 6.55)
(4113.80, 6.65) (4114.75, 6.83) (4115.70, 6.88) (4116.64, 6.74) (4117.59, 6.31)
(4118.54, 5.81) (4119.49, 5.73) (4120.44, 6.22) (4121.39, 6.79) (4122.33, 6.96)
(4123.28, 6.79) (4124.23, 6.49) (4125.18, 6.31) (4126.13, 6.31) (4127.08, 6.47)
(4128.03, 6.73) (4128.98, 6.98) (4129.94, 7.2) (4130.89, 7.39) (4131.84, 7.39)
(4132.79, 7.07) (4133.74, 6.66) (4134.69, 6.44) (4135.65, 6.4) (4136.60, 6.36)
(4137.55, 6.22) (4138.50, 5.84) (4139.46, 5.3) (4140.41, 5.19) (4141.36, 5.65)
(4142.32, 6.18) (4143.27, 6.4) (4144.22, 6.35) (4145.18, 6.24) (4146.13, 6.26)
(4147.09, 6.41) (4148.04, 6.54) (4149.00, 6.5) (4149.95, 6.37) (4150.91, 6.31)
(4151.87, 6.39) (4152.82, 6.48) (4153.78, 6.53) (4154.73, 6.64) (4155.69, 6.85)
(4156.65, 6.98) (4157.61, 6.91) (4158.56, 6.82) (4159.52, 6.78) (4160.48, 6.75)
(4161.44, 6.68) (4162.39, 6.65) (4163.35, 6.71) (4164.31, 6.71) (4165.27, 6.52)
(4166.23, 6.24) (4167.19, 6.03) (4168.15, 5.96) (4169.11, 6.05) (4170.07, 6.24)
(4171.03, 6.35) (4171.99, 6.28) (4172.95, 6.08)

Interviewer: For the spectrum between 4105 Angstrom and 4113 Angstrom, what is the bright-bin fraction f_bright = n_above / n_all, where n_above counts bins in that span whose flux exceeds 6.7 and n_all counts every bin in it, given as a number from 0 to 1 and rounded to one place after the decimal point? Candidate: 0.8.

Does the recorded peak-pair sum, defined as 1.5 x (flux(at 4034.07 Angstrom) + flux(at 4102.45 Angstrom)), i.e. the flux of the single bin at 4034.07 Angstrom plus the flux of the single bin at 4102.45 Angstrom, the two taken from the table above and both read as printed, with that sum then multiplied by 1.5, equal 18.6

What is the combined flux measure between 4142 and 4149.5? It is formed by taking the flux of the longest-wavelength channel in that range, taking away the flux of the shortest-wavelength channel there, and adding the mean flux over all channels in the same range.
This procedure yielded 6.7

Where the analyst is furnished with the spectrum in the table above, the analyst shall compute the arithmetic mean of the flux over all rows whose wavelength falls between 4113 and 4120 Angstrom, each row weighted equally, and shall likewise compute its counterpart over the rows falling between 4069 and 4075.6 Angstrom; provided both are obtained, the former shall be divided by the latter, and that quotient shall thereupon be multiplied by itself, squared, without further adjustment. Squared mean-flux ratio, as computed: 1.136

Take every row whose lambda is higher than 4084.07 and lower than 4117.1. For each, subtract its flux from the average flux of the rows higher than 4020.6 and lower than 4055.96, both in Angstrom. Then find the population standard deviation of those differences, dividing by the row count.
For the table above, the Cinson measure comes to 2.00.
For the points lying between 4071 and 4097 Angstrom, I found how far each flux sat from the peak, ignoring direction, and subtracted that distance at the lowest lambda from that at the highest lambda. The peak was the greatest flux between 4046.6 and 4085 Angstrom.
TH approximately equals -1.0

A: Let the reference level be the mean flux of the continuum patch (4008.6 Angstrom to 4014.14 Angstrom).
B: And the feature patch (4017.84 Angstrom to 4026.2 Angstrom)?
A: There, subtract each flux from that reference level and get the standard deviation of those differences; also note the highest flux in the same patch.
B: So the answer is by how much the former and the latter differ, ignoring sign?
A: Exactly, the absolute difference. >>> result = 6.6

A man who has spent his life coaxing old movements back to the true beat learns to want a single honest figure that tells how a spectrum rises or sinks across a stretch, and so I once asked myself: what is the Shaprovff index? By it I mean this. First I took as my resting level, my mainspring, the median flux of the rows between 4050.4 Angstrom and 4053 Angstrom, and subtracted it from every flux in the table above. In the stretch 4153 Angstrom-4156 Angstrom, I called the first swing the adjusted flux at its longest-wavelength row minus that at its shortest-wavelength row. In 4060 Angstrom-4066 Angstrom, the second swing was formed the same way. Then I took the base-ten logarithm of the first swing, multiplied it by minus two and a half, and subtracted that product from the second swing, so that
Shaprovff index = -0.6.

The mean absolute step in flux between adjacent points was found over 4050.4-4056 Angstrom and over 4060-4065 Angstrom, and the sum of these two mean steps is 0.9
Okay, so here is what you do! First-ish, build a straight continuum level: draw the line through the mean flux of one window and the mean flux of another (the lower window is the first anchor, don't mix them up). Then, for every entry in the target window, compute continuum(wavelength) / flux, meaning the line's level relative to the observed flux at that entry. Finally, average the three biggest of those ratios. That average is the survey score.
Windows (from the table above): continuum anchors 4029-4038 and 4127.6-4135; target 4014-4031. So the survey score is 1.04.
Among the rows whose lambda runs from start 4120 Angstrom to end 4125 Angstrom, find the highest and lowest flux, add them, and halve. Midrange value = 6.59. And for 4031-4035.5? 6.53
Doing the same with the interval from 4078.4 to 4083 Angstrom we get 5.13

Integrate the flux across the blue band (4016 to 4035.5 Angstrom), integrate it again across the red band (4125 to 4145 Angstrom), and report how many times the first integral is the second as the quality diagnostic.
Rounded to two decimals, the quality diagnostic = 0.99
